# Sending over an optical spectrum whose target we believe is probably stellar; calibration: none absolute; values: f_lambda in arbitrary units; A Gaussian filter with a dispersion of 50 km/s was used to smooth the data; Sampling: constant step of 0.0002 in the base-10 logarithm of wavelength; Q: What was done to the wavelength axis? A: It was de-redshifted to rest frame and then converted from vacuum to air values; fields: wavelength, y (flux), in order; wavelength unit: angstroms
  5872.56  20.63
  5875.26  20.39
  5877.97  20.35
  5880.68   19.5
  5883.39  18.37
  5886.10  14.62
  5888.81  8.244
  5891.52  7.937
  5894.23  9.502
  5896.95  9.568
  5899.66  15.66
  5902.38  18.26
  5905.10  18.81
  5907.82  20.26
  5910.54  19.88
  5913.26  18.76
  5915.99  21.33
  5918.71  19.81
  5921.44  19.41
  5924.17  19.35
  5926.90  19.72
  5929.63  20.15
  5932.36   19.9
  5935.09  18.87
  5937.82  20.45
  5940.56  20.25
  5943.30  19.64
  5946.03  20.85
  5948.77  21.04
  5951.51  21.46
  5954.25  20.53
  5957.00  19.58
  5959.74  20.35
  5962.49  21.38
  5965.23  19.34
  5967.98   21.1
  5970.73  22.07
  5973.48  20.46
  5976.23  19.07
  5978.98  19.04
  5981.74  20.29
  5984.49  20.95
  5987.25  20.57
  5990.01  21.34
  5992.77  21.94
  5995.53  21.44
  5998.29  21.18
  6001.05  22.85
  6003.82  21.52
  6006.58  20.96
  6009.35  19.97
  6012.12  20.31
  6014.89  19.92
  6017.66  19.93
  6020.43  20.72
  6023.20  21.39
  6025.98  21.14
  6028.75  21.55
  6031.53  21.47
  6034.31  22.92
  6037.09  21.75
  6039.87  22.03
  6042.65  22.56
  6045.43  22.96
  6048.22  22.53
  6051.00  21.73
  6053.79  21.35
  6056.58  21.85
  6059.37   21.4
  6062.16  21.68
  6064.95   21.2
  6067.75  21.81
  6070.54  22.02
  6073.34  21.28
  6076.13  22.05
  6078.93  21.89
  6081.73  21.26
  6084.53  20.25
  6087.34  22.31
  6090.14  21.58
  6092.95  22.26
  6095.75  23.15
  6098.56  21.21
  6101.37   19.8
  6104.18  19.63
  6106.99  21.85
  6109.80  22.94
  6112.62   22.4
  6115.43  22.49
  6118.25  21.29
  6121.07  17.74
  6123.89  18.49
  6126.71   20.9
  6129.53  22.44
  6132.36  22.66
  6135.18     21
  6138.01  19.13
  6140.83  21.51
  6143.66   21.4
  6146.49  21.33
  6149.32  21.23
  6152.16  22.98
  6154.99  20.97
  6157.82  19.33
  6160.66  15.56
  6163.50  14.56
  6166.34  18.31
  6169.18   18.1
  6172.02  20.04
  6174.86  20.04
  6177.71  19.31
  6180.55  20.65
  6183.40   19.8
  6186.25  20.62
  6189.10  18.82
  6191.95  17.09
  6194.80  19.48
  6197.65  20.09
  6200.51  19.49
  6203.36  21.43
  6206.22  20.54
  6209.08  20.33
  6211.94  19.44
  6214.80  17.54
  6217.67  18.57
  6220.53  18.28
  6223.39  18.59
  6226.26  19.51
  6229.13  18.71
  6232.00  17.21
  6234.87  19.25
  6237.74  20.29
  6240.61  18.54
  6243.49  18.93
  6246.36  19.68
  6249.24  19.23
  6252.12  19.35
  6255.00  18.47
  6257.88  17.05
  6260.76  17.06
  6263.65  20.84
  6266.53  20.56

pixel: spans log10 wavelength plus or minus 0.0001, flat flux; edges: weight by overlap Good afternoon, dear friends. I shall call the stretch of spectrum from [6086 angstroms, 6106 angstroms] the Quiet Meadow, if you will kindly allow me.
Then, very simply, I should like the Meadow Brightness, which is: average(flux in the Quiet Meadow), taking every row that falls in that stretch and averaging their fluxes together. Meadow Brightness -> 21.4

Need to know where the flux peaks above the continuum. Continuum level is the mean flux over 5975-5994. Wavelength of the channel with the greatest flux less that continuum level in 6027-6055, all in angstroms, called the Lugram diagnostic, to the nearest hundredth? 6045.43 angstroms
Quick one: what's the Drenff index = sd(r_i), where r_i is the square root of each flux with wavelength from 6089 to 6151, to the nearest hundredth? 0.16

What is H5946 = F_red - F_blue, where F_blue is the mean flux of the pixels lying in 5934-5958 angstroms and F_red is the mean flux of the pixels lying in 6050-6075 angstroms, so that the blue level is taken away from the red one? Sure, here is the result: 1.3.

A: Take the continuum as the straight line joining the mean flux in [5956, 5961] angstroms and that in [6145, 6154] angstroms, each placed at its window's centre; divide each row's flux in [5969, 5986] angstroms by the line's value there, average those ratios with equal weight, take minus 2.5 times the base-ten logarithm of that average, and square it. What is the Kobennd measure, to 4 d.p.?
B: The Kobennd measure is 0.0001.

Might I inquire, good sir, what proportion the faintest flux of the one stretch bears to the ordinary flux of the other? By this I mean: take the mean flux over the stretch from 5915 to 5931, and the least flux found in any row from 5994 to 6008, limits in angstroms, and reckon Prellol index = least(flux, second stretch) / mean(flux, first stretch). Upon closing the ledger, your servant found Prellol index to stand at 1.05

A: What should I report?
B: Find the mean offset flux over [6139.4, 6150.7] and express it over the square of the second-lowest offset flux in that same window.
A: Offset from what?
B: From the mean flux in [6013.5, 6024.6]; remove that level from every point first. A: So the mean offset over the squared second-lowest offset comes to 1.2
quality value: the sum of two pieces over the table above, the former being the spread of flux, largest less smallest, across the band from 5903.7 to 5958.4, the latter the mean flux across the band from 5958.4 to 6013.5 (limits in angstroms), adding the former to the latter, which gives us 23.51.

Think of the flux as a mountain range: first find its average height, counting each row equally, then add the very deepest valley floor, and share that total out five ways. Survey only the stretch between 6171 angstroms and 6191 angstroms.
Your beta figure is 7.7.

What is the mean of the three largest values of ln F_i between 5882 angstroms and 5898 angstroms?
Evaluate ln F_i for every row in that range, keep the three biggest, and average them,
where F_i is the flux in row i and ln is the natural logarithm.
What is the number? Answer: 2.62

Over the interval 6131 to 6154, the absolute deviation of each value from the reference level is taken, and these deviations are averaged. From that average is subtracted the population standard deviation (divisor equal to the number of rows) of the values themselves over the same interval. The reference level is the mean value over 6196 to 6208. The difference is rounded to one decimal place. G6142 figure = 0.2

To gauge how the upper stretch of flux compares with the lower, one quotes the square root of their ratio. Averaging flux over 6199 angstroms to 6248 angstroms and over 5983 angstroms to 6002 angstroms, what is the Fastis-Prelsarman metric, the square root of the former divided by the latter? 0.95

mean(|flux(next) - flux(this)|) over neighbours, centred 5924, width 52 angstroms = 0.92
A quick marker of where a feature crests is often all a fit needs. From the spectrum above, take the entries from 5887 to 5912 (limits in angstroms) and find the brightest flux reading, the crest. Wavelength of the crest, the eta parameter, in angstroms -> 5907.82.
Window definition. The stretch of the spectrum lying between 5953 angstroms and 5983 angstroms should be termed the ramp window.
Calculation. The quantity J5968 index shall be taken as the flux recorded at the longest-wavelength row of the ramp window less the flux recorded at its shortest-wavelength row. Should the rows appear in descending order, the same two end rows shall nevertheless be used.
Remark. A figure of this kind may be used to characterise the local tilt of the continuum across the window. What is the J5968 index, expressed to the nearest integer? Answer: 0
